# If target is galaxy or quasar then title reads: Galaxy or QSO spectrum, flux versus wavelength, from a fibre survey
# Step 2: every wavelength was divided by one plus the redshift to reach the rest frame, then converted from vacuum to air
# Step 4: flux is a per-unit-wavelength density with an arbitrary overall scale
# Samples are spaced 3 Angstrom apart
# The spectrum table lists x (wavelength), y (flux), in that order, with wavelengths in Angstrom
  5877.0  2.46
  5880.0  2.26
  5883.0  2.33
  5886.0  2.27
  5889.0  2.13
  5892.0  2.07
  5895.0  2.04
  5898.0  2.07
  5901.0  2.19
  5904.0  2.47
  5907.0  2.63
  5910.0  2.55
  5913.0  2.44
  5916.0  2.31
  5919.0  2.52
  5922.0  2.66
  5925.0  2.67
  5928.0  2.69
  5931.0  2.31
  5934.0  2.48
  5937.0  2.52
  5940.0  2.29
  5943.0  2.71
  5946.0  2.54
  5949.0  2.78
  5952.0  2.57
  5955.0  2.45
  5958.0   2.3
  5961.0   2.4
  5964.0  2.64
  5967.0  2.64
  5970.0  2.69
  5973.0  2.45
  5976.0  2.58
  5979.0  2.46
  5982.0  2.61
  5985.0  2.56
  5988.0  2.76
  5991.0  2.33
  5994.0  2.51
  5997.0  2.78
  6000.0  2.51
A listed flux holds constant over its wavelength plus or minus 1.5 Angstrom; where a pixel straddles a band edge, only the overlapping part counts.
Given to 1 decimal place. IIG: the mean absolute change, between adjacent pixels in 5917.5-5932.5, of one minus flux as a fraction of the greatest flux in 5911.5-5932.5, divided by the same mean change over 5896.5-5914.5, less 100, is -99.1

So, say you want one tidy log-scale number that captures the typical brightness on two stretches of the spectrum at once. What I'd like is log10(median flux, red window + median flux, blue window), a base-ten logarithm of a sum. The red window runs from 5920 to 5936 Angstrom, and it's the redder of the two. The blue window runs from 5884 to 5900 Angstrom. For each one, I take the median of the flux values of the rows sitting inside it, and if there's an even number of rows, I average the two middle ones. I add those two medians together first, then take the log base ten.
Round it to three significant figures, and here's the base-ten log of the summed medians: 0.675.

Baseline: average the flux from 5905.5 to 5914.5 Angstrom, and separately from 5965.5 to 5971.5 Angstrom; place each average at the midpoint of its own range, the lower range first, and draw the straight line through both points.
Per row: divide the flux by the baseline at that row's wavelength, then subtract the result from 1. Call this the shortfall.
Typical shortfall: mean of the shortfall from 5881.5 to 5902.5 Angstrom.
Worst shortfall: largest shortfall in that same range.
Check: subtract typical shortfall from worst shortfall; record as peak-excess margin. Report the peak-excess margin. 0.049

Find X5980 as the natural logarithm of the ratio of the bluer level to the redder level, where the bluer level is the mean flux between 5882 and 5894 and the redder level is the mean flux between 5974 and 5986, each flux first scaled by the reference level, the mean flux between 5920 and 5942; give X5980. -0.15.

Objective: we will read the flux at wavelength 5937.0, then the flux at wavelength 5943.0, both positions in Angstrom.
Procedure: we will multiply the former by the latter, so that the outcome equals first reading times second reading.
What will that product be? 6.8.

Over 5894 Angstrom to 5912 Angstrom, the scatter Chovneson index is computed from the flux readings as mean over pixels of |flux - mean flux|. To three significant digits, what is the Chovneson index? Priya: 0.225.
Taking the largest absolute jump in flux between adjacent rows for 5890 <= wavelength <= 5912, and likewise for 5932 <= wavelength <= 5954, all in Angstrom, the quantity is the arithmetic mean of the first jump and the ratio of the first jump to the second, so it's 0.47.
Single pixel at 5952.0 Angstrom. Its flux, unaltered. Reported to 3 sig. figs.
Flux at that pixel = 2.57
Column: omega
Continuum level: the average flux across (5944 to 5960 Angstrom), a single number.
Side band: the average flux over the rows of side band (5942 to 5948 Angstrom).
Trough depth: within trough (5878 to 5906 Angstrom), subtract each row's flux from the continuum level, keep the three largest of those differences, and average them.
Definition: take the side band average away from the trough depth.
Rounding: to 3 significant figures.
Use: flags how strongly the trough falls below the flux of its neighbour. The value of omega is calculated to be -2.16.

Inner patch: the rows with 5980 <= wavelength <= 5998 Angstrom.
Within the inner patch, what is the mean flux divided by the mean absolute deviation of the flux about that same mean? 20.7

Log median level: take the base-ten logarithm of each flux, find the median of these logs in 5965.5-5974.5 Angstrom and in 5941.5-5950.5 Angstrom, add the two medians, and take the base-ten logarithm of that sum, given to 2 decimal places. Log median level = -0.07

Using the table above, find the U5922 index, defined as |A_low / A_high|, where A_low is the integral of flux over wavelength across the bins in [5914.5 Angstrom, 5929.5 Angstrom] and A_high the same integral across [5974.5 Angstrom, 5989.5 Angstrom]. 0.99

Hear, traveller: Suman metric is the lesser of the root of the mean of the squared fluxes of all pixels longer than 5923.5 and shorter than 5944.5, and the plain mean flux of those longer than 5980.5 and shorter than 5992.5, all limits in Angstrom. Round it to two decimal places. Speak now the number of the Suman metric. 2.53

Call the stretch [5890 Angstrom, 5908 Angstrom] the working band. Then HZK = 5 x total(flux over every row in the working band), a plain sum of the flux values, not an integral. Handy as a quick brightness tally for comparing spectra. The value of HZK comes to 67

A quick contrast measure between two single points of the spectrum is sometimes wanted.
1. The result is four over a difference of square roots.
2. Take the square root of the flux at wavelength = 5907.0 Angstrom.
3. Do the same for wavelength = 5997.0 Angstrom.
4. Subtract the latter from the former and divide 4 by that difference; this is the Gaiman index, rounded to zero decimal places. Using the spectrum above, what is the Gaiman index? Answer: -88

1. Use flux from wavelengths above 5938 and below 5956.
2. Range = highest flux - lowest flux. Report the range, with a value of 0.49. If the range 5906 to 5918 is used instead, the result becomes 0.32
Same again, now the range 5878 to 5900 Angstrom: 0.29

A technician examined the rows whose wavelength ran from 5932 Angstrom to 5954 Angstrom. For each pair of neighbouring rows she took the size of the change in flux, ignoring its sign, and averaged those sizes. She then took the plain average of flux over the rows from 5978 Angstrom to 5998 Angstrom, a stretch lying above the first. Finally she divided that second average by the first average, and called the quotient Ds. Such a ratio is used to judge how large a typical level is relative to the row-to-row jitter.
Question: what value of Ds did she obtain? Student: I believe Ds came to 12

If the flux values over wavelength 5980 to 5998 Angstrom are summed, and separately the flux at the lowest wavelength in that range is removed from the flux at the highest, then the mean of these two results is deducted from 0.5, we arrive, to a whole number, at -7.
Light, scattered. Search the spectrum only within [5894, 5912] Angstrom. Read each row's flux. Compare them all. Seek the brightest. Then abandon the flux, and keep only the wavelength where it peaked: 5907.0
